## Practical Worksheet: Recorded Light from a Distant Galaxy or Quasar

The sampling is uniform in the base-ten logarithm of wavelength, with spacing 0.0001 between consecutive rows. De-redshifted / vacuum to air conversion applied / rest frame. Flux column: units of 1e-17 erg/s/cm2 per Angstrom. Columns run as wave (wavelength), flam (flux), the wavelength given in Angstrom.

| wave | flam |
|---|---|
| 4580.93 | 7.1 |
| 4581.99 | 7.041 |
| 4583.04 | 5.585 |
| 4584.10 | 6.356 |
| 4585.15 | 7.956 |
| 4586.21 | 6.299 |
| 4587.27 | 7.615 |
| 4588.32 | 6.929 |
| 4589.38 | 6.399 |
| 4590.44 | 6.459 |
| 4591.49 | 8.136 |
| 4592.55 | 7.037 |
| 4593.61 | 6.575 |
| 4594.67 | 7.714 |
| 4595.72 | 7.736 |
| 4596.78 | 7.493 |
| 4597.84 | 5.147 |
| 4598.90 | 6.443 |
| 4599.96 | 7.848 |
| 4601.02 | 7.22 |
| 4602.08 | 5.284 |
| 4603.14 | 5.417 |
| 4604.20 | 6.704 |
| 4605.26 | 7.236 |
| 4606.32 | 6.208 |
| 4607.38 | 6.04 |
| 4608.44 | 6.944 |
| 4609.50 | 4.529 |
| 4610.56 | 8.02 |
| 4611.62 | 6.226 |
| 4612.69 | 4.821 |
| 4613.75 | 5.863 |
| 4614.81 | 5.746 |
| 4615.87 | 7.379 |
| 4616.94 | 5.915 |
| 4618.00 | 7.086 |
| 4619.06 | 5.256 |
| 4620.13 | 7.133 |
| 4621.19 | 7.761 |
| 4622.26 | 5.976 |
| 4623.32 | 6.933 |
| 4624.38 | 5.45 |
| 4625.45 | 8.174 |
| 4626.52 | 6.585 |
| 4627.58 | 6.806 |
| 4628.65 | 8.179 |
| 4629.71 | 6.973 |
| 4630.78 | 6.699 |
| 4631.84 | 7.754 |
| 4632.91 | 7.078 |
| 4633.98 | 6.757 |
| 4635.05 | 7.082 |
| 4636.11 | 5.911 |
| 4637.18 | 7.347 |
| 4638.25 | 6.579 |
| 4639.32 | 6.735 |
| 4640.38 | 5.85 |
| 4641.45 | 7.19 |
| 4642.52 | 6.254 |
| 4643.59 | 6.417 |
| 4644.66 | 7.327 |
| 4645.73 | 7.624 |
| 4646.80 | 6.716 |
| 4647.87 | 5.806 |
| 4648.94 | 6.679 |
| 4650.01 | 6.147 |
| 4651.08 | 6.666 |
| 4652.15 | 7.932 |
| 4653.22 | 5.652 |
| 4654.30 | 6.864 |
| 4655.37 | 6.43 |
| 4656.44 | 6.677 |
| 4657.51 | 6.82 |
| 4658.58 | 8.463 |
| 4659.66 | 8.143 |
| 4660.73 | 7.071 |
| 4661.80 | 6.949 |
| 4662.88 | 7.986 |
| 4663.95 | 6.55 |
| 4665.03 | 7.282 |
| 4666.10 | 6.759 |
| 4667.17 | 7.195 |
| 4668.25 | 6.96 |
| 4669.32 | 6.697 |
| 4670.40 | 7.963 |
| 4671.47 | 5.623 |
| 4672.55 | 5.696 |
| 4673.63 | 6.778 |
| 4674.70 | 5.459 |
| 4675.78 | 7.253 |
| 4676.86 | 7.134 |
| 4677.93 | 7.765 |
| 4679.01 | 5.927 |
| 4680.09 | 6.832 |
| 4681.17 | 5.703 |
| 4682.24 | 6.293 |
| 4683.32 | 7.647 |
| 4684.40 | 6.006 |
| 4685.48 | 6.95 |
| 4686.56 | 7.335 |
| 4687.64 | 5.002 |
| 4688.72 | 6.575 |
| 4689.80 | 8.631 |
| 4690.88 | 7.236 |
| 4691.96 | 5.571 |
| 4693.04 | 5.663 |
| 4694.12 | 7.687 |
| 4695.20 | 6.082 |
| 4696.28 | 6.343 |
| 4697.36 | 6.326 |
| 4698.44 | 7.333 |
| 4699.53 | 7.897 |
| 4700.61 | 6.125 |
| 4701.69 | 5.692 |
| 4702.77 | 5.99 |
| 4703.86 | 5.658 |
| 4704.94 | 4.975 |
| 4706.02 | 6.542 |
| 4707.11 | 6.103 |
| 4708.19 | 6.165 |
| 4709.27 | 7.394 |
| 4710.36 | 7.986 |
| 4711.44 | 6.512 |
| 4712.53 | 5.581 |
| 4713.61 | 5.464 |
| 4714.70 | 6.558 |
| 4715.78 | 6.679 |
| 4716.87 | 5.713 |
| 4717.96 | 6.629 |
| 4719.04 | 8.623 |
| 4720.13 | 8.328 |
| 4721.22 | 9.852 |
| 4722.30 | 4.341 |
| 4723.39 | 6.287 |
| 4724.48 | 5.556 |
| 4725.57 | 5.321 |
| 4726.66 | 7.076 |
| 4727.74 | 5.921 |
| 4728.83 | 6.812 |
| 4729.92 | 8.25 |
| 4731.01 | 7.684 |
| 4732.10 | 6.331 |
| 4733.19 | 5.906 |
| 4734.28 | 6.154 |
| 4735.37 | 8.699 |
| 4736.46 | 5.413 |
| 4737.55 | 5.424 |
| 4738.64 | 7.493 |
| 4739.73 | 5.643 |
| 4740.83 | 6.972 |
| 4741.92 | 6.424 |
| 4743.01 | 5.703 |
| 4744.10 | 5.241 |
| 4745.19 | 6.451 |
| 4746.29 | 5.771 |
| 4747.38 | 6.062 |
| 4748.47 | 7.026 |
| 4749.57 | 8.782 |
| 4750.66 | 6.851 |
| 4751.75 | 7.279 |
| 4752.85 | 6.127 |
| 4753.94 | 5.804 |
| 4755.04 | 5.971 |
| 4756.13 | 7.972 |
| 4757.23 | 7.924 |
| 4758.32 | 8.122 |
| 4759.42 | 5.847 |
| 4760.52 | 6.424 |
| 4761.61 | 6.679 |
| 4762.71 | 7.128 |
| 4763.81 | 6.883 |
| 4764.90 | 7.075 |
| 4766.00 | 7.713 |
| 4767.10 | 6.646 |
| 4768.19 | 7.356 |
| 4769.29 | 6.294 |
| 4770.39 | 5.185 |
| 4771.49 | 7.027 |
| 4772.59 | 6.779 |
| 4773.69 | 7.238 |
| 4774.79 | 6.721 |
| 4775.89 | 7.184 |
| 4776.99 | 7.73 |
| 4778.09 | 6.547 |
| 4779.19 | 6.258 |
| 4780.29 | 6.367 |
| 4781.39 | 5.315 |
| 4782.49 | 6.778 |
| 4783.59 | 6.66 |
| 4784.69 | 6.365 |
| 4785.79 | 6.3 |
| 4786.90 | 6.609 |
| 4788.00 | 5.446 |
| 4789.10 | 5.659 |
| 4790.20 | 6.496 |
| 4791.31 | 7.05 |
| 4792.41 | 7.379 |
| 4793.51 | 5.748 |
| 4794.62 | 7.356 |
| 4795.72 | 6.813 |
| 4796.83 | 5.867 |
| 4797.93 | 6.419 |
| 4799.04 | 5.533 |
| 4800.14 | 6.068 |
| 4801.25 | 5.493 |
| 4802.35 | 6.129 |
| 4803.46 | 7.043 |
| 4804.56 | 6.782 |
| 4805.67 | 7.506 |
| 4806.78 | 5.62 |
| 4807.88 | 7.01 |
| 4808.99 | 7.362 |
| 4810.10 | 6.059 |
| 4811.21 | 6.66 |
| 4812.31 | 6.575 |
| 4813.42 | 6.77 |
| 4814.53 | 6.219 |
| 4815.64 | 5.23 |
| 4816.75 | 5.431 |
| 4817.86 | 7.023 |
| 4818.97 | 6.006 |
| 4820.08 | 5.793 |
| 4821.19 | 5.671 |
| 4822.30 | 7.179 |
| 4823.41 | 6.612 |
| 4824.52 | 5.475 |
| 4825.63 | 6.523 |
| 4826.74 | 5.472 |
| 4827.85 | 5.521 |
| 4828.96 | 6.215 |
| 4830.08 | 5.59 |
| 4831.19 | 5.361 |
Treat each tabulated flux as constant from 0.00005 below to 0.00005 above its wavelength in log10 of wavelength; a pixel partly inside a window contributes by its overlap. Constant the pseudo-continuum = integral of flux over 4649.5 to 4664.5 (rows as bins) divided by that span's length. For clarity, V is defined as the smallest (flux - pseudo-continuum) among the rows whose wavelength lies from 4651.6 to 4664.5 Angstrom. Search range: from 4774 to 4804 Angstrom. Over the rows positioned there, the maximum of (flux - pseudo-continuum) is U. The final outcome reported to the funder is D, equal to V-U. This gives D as -2.1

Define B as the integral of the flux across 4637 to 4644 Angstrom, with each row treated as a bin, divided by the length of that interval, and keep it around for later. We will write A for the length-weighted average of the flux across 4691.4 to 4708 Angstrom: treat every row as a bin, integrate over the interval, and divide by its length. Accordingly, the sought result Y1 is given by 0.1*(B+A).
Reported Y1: 1.29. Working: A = 6.27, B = 6.59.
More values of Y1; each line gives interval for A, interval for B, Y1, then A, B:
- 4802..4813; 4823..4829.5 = 1.26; 6.69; 5.96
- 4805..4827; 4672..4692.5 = 1.29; 6.32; 6.62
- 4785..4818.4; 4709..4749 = 1.30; 6.39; 6.57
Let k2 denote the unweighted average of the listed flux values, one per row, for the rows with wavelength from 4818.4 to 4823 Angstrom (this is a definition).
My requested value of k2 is 6.16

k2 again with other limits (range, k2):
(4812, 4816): 6.20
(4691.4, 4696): 6.25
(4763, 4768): 7.08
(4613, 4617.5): 6.23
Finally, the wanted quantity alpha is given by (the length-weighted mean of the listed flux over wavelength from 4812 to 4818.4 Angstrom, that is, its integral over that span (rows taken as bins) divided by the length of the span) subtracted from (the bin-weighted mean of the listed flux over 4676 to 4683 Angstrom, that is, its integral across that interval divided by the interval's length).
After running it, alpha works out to 0.5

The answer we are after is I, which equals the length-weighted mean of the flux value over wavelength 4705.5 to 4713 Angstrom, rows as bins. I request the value 6.62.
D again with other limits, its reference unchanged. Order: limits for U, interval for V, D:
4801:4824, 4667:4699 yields -2.5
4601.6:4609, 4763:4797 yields -2.1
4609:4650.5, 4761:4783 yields -3.0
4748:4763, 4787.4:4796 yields -3.3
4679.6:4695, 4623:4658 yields -3.2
